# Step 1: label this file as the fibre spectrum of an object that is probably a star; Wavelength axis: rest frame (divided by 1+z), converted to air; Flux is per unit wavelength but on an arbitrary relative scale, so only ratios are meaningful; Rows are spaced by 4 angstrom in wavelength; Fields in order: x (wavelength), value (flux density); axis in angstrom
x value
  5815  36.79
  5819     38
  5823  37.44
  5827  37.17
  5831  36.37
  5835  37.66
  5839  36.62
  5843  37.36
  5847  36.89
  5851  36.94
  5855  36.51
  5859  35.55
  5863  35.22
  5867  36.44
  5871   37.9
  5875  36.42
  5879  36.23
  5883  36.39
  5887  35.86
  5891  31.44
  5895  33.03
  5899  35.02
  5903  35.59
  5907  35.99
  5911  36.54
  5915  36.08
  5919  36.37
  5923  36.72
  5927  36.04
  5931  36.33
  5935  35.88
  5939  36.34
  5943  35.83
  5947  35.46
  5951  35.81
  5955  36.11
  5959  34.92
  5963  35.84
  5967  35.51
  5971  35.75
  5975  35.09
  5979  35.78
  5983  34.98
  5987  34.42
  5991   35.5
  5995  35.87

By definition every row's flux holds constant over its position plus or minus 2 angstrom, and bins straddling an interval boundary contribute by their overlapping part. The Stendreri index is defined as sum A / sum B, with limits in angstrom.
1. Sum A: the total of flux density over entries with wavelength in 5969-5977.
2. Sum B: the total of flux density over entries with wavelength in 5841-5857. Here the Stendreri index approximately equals 0.48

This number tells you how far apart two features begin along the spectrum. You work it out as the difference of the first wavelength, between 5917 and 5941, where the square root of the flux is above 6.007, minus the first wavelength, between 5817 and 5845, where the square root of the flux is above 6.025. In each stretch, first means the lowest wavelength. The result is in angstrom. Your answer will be 100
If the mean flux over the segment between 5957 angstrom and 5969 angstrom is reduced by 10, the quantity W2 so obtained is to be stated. 25.4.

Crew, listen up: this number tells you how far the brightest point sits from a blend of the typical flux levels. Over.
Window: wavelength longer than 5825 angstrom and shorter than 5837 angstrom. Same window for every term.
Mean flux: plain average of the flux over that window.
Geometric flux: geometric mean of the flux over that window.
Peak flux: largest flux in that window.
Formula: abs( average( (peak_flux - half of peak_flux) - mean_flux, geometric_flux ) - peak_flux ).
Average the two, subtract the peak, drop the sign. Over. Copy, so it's 28.2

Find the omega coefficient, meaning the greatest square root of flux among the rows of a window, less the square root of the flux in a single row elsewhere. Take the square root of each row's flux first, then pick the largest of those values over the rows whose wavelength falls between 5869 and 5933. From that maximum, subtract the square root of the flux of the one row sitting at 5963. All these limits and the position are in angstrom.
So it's 0.17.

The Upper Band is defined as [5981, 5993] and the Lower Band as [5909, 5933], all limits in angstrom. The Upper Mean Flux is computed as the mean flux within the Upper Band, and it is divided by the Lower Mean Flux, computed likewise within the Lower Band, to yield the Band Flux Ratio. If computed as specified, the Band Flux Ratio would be 0.96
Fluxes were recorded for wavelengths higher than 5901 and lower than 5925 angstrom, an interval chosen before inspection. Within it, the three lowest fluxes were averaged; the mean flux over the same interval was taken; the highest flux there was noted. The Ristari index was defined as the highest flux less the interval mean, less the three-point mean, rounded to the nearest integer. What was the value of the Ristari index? -35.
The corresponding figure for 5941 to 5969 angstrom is -35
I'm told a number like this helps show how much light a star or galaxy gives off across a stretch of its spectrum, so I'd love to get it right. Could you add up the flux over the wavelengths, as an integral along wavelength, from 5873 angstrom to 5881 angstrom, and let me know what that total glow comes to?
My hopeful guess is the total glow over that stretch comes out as 291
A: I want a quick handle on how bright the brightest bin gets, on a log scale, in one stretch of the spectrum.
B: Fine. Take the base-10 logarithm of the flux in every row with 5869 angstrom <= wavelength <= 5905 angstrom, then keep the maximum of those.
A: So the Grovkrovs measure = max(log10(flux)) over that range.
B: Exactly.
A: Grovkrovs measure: 1.58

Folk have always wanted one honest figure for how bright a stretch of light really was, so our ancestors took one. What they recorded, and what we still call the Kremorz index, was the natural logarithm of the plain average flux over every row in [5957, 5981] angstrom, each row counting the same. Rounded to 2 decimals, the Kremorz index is 3.57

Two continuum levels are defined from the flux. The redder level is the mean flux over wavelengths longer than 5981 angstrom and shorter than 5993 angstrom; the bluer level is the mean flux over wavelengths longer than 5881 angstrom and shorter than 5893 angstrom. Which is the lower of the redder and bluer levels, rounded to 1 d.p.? 34.6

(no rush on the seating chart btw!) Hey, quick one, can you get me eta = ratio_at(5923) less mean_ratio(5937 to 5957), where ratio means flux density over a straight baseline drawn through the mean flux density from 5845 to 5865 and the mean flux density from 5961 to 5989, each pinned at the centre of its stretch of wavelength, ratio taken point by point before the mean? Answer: 0.018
